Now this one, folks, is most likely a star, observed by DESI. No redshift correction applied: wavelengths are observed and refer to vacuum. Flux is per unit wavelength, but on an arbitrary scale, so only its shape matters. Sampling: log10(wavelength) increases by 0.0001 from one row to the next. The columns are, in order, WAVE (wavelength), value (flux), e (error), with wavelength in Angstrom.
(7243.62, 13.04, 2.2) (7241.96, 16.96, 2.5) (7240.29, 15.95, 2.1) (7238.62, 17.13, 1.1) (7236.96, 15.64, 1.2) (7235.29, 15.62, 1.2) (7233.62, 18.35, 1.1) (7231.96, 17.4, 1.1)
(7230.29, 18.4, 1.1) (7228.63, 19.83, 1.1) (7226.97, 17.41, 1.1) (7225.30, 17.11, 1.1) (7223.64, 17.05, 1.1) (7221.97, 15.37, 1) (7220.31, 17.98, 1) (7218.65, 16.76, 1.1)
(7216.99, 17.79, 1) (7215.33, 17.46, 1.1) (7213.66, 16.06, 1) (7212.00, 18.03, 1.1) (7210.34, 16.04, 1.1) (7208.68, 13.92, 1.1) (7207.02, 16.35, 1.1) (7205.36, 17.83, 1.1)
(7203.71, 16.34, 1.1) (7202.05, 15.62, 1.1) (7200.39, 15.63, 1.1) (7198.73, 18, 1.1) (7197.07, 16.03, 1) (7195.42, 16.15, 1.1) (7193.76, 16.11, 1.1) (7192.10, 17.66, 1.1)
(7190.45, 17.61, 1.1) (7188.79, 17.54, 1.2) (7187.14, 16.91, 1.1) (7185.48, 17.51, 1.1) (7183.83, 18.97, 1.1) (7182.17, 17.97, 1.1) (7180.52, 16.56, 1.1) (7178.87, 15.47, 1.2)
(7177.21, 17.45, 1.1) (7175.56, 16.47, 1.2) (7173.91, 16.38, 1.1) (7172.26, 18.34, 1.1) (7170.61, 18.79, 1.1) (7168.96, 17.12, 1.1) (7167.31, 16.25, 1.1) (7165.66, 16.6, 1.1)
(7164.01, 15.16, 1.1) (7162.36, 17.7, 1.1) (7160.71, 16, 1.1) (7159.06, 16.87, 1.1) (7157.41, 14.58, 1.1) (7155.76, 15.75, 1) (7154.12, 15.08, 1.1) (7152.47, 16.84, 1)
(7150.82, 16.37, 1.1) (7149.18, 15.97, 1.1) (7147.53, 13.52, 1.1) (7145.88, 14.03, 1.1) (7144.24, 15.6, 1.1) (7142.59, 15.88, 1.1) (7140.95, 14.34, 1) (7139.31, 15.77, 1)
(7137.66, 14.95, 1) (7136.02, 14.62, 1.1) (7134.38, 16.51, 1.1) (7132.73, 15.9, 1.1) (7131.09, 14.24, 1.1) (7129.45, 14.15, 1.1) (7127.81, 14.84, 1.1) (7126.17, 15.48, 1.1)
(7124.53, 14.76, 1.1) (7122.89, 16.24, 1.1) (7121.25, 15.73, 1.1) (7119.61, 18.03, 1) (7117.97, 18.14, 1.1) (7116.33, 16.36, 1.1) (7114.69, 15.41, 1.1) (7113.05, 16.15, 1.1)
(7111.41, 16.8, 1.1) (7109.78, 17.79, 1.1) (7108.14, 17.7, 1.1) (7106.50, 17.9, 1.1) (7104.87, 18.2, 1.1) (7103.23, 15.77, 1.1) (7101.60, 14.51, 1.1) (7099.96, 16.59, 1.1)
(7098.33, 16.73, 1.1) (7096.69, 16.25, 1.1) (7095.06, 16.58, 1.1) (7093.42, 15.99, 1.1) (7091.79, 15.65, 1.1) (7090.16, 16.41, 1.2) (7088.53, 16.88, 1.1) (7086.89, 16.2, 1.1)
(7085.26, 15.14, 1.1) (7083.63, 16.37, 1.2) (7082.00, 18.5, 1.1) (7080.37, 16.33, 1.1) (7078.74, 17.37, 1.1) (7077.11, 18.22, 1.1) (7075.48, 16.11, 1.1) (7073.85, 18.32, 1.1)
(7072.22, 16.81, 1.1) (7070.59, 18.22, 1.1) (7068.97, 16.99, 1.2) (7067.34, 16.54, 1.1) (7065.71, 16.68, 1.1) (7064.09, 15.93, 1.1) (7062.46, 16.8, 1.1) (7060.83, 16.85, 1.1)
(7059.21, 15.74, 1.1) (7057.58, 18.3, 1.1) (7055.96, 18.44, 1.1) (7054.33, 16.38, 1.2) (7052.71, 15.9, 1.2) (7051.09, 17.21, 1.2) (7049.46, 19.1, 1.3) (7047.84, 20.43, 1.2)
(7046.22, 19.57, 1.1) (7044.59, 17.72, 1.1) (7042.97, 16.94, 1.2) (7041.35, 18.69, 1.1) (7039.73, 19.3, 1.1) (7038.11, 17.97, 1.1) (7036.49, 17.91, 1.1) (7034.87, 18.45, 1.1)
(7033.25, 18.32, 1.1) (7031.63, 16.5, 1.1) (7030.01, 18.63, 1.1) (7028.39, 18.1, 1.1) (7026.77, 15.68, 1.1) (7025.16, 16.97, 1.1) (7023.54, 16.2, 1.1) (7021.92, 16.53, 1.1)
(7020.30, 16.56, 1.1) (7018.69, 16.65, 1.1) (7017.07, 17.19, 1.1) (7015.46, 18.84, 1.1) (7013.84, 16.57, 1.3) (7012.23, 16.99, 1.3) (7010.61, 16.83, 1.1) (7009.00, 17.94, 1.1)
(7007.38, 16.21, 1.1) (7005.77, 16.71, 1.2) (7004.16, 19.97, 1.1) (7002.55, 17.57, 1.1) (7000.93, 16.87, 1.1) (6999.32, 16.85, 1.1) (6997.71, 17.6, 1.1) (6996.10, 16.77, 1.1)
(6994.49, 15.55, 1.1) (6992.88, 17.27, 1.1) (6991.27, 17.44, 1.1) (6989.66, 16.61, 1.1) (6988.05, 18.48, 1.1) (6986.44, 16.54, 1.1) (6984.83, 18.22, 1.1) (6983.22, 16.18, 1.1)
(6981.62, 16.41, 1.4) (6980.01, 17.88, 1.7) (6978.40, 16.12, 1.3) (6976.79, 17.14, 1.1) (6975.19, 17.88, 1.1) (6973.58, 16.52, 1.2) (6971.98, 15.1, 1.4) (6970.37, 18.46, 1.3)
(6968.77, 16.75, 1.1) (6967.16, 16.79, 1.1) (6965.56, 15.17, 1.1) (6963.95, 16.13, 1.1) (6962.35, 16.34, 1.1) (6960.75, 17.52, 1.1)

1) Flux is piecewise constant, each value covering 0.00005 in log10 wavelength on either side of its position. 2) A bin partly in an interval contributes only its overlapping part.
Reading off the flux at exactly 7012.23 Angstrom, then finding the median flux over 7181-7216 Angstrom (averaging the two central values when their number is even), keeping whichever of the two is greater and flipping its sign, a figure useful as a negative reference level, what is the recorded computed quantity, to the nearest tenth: -17.0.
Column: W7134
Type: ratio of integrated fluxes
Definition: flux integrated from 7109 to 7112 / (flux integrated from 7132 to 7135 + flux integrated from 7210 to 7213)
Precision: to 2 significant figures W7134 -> 0.52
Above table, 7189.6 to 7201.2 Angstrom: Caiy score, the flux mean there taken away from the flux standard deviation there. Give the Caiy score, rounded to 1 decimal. -15.8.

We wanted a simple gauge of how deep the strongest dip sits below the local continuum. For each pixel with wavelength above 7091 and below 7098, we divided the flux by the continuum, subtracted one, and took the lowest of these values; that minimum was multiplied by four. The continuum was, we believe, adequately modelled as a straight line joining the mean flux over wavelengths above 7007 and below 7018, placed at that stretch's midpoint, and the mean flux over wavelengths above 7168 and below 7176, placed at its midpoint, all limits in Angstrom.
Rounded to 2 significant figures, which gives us -0.39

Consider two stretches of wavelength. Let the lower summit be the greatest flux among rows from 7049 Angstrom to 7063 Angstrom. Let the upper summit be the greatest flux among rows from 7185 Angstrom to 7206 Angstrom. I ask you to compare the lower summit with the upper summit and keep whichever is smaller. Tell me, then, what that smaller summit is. 18.0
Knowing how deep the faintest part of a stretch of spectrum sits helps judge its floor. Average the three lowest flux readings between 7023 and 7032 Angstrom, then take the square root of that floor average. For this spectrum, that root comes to 4.02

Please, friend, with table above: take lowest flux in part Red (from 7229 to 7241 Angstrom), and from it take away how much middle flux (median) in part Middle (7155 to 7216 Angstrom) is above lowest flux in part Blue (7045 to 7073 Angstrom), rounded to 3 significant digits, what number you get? 14.8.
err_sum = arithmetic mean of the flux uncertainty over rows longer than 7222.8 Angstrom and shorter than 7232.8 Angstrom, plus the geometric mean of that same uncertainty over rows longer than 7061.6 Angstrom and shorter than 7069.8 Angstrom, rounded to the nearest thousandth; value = 2.219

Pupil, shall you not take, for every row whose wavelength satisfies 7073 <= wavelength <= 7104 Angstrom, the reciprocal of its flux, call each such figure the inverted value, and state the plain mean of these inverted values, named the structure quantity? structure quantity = 0.0607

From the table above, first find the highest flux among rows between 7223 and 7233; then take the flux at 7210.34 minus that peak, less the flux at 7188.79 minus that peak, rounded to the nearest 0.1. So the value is -1.5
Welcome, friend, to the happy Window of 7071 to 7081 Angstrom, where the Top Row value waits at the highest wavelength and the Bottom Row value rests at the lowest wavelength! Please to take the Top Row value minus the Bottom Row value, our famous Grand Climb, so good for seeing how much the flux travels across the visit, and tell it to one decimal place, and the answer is -0.5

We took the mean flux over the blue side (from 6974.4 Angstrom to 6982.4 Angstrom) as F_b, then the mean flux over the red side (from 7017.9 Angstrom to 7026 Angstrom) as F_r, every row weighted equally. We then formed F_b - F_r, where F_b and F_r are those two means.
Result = 0.5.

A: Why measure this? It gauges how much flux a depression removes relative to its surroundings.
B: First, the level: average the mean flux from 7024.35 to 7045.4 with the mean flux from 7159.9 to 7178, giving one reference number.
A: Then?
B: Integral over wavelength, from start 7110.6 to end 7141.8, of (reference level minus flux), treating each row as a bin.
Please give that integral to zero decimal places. 52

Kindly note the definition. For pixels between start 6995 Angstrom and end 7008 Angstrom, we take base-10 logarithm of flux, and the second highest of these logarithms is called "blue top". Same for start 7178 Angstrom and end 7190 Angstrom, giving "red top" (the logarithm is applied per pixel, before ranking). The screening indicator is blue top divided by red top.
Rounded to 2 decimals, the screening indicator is 0.99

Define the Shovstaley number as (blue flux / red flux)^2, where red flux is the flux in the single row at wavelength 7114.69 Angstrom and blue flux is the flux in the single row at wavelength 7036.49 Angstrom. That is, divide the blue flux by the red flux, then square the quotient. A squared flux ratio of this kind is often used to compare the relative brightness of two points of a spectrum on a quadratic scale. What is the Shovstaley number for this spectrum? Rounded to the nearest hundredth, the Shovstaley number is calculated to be 1.35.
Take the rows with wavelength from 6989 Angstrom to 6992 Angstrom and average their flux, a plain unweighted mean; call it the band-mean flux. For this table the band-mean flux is 17.0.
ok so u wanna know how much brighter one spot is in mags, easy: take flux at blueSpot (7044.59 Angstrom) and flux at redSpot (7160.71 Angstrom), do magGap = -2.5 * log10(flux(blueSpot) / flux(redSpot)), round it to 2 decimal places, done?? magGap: -0.11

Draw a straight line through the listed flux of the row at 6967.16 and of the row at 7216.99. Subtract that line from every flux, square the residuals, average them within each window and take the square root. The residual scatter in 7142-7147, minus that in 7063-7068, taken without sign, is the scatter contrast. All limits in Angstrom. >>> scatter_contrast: 1.6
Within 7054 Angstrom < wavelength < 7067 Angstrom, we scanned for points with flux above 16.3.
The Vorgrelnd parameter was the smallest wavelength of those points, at 7054.33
